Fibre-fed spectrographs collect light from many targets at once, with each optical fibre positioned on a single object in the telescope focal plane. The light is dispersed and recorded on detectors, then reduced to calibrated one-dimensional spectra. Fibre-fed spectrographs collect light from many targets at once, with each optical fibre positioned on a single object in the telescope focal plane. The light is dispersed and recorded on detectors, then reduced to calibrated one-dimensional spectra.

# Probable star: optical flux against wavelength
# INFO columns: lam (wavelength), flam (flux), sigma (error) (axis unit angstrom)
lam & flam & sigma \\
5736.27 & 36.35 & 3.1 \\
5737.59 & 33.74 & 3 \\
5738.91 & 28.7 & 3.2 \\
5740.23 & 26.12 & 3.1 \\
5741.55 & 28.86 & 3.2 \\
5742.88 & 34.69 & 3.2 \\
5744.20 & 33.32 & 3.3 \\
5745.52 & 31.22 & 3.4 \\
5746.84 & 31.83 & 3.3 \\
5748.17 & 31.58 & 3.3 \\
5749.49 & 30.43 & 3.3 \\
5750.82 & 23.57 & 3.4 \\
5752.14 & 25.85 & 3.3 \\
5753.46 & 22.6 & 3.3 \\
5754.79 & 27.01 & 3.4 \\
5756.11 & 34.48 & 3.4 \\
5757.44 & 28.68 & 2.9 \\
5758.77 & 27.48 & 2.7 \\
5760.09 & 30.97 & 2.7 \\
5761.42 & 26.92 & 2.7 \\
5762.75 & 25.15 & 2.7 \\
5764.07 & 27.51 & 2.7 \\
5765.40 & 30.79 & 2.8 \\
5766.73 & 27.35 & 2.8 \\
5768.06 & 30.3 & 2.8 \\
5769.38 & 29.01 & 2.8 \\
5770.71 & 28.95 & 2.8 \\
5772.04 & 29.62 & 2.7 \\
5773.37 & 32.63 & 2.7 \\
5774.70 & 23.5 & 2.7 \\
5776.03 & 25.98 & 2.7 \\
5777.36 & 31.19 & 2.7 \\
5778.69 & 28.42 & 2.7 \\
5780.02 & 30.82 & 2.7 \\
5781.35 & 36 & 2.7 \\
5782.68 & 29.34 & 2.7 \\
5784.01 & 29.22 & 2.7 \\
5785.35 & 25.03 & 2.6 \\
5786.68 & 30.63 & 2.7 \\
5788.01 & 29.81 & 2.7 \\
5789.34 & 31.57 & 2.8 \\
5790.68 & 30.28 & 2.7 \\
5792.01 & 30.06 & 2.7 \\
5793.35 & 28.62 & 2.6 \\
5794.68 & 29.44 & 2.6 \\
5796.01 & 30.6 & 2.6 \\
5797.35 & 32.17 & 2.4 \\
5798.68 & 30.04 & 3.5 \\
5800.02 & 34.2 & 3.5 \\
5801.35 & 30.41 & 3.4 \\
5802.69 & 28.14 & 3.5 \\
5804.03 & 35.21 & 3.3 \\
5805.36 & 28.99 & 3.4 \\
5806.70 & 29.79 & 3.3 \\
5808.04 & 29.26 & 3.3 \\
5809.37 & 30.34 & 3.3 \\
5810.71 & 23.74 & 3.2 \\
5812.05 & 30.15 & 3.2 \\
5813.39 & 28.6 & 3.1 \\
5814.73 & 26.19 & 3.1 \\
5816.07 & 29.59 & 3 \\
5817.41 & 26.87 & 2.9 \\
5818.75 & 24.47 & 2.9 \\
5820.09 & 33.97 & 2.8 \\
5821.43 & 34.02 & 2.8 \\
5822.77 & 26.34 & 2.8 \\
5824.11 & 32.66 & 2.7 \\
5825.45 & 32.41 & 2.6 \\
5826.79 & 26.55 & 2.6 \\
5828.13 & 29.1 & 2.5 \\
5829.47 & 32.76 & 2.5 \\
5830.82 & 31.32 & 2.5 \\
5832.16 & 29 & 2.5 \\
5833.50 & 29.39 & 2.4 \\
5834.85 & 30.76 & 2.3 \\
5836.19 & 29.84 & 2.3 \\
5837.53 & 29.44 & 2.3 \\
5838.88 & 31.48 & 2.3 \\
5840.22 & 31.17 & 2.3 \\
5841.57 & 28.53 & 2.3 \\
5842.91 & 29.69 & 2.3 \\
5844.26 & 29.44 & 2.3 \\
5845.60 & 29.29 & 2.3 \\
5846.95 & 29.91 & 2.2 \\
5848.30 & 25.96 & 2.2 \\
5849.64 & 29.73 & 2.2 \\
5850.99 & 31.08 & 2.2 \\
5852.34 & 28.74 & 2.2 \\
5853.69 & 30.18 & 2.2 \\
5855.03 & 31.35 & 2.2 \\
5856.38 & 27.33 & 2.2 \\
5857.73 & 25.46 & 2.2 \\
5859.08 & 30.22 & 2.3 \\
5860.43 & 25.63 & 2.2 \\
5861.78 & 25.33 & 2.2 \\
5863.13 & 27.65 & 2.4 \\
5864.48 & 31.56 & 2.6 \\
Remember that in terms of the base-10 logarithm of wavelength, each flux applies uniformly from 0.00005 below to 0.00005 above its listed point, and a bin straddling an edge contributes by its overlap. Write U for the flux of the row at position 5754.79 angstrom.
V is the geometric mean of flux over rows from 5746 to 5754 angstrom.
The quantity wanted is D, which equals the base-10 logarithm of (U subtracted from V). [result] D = -0.4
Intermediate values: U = 27.01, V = 27.4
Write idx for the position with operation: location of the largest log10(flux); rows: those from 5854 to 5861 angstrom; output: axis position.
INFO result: 5855.03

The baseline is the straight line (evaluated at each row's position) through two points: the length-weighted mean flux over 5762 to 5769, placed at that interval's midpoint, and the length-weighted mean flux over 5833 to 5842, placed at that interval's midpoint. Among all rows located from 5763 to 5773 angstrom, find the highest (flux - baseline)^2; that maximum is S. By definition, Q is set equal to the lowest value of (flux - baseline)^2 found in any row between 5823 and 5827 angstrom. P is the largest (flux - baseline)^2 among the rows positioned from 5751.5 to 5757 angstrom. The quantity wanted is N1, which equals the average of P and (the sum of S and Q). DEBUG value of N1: 27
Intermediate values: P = 42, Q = 6.7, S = 6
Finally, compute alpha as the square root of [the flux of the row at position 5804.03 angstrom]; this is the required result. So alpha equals 5.93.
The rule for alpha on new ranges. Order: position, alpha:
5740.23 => 5.11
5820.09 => 5.83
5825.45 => 5.69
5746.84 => 5.64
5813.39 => 5.35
